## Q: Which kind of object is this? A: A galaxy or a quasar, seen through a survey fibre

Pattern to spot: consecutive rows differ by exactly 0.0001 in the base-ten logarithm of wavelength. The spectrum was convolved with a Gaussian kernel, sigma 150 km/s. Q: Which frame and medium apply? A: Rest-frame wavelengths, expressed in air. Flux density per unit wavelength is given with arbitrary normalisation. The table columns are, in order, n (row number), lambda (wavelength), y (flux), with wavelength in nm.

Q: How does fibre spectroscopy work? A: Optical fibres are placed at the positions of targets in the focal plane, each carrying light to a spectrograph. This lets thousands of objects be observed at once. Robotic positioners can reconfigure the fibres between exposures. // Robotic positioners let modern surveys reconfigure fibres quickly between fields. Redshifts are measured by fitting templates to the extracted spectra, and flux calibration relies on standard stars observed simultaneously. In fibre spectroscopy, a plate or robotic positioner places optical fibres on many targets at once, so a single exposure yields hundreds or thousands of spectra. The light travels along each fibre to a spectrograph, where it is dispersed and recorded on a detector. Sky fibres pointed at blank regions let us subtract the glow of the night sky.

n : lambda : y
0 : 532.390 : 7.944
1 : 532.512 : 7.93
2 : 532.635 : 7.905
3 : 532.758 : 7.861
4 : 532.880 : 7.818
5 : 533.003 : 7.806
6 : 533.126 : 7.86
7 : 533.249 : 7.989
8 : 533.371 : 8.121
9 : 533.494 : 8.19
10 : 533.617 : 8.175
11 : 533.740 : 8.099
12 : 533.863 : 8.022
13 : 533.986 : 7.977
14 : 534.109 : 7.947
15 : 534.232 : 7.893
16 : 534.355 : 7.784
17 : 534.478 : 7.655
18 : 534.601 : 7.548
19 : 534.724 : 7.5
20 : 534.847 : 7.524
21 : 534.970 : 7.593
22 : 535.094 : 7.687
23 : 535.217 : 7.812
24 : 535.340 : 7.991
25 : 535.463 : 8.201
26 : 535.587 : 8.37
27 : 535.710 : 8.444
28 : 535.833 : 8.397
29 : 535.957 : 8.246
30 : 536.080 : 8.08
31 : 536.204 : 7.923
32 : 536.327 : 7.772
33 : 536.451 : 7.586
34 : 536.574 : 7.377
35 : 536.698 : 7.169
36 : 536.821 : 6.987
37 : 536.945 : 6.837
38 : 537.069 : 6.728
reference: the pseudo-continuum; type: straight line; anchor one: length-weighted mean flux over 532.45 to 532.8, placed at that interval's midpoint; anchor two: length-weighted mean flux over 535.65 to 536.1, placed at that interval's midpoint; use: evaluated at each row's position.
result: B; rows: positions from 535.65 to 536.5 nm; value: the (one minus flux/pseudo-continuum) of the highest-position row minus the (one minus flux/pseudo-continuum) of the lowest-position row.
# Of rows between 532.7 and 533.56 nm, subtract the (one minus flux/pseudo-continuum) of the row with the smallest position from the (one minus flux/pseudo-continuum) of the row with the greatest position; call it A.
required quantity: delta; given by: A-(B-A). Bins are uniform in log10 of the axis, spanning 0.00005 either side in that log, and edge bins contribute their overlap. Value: -0.17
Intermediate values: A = -0.03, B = 0.11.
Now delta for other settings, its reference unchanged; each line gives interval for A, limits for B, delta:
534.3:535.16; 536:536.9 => -0.09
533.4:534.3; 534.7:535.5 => 0.17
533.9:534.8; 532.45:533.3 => 0.14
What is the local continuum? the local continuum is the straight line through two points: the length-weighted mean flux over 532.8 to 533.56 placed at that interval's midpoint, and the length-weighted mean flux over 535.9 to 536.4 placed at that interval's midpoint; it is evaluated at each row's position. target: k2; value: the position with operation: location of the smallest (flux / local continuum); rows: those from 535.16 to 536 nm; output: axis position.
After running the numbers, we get 535.217 nm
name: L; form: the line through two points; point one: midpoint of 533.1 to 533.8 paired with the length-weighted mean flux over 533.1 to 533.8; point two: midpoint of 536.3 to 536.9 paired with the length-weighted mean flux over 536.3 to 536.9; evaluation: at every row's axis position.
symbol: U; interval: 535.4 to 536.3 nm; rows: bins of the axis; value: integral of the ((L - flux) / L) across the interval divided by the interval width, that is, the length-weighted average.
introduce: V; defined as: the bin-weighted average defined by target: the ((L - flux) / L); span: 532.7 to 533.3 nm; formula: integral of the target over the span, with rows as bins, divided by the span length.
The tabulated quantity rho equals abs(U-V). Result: 0.13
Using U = -0.094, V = 0.04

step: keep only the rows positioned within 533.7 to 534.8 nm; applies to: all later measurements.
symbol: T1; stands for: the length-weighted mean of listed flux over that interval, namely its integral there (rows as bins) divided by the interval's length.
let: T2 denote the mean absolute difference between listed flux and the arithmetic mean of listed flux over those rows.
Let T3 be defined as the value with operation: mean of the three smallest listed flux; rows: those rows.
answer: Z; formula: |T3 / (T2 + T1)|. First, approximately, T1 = 7.82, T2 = 0.18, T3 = 7.57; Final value 0.946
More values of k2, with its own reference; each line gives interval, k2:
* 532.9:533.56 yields 533.003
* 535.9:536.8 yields 536.698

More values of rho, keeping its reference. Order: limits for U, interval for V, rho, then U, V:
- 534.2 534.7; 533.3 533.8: 0.03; 0.020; -0.01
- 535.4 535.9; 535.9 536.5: 0.04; -0.104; -0.07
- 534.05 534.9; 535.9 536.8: 0.06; 0.019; -0.04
